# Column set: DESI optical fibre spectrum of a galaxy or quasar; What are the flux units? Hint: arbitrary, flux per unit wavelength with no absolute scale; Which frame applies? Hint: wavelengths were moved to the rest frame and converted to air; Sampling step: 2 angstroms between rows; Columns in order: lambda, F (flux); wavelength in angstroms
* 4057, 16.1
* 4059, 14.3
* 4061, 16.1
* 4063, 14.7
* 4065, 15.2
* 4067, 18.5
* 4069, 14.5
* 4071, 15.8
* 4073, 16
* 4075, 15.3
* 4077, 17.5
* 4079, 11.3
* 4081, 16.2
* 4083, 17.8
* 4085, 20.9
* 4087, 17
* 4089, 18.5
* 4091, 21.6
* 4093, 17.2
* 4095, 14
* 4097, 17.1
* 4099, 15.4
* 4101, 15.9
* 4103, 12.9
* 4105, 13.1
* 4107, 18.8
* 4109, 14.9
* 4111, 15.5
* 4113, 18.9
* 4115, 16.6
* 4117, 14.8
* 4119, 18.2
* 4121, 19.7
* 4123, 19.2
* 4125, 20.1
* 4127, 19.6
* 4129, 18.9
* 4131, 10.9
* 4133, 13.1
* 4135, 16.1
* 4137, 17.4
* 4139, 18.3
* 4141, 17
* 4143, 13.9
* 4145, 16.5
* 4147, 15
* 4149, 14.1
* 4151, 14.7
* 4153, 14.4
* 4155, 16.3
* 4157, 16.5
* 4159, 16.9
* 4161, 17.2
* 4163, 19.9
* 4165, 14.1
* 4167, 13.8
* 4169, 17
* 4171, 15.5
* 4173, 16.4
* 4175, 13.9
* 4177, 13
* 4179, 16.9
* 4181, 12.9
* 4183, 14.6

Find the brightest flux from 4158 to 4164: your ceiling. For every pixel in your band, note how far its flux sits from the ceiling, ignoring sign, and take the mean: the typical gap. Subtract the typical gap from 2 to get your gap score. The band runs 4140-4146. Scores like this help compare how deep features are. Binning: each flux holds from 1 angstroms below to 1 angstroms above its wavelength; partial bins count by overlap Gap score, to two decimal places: -2.10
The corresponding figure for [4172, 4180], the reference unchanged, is -2.85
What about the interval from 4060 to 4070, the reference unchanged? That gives -2.10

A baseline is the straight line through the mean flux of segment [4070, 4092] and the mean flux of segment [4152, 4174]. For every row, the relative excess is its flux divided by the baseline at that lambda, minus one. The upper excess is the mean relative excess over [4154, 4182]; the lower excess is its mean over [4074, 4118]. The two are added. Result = -0.054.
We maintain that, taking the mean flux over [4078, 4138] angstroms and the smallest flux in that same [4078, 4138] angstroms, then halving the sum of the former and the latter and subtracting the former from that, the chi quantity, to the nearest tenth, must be -2.9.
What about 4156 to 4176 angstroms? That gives -1.2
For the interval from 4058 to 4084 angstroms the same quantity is -2.2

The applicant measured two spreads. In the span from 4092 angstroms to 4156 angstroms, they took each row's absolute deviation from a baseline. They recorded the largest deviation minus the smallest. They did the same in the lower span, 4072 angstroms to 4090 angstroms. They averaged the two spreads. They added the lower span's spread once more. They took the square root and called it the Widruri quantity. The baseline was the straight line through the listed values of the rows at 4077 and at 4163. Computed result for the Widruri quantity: 3.66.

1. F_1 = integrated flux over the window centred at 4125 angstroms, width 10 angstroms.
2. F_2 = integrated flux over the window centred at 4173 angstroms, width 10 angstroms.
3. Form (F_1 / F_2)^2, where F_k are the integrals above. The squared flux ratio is 1.65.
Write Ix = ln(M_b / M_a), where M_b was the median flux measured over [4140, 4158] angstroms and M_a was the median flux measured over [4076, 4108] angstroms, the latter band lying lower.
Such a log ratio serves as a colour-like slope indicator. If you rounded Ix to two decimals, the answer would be -0.13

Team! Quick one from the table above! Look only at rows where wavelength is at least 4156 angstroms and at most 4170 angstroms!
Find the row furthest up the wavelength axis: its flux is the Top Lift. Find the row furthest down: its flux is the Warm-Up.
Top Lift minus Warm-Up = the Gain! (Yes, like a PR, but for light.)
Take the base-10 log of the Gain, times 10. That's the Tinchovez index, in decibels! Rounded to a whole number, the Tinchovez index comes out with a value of -3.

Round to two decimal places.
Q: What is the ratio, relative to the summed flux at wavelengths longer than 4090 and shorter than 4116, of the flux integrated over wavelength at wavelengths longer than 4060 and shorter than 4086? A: 1.98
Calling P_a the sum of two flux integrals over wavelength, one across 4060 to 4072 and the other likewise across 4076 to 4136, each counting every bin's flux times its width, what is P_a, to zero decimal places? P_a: 1193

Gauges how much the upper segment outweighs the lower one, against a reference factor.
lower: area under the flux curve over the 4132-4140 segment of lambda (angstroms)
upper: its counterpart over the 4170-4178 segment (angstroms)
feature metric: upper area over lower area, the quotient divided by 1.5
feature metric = 0.60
